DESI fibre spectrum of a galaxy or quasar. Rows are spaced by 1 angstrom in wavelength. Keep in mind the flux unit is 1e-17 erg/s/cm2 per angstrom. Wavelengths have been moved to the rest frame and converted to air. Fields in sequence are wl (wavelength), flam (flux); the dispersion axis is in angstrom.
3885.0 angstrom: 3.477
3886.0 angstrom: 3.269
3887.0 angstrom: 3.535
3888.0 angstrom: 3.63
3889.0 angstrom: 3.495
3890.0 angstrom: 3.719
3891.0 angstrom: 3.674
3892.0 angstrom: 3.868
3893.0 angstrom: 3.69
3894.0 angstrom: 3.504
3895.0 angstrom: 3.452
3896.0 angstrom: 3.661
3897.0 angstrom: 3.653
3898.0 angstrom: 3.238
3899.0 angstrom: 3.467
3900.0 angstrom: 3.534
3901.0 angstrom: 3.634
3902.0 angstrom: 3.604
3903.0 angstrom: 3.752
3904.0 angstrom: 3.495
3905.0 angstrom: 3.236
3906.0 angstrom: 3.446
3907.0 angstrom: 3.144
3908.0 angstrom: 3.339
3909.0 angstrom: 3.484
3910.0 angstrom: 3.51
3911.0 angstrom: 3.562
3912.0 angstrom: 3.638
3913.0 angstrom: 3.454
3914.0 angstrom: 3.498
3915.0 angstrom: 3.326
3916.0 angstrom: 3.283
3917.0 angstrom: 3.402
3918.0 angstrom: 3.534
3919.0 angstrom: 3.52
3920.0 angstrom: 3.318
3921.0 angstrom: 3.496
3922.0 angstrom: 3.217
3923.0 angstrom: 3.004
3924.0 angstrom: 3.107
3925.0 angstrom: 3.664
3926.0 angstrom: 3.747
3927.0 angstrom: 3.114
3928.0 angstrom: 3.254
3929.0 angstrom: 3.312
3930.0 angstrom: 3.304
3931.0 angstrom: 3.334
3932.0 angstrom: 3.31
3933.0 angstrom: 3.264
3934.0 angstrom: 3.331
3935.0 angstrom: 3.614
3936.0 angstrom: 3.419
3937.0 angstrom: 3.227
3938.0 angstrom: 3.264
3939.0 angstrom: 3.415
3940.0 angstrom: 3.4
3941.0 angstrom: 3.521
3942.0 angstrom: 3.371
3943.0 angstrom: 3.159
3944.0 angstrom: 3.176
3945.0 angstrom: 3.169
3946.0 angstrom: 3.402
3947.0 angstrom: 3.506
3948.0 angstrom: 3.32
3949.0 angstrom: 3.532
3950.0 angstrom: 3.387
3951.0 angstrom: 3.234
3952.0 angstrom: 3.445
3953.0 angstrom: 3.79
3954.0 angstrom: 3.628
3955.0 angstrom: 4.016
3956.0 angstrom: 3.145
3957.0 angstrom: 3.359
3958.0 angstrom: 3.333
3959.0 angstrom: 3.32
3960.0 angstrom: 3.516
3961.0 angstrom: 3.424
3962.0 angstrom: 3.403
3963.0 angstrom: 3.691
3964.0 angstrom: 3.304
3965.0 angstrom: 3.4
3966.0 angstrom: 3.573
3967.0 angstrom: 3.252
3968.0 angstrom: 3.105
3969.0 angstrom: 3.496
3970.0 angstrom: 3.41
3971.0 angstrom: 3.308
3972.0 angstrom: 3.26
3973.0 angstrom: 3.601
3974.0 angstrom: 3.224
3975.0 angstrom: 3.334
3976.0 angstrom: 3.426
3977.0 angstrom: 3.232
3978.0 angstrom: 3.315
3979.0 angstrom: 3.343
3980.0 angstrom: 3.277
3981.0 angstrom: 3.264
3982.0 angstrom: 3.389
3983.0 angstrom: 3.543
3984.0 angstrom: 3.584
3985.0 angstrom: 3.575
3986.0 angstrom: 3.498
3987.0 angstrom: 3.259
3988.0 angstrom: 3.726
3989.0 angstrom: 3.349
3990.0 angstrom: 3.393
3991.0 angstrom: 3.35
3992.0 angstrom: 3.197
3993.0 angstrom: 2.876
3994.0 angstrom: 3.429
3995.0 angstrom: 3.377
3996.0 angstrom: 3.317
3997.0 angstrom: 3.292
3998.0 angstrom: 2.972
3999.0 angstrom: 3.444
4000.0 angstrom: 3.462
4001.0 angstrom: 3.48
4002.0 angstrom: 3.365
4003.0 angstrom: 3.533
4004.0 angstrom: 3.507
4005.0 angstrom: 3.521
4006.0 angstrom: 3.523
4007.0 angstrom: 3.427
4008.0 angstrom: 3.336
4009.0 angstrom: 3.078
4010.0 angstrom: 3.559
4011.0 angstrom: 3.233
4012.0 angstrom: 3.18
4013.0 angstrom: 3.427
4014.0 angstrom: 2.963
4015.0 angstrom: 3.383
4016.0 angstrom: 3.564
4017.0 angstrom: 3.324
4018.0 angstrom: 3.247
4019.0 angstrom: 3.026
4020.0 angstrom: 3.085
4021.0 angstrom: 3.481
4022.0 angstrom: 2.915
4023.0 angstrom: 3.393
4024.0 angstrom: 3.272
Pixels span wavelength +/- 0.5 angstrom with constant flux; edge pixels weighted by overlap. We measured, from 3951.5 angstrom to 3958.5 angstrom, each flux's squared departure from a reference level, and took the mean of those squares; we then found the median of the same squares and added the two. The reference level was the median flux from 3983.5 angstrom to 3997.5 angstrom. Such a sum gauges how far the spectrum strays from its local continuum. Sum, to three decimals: 0.152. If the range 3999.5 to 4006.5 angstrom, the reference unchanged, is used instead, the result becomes 0.038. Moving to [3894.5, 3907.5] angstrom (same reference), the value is 0.076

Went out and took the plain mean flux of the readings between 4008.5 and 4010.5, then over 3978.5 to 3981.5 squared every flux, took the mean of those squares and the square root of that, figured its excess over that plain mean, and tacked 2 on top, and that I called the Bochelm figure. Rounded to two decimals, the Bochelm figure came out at 1.98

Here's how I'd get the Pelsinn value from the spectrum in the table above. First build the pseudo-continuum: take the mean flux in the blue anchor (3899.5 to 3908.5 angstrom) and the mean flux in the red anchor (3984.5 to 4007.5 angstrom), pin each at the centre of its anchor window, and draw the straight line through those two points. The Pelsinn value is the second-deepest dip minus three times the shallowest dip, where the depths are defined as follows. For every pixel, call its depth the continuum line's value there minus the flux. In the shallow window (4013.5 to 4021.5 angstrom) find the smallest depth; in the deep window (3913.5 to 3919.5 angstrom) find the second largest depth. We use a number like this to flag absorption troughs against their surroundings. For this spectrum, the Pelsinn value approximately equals 0.72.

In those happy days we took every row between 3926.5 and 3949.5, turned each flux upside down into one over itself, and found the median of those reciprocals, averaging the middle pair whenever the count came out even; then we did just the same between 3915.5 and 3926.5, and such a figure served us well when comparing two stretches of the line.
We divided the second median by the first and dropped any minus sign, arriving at 0.976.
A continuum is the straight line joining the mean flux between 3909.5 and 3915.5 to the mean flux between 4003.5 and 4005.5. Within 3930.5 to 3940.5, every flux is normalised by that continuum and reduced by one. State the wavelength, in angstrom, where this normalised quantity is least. 3937.0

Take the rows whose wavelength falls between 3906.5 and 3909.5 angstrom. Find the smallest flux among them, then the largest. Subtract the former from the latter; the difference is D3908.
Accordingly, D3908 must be 0.34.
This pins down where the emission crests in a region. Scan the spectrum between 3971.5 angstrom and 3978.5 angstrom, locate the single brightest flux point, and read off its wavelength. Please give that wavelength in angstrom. 3973.0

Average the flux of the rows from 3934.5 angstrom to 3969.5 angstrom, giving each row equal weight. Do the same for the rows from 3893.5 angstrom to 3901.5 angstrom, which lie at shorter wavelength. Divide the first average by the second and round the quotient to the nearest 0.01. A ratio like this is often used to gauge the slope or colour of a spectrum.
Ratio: 0.97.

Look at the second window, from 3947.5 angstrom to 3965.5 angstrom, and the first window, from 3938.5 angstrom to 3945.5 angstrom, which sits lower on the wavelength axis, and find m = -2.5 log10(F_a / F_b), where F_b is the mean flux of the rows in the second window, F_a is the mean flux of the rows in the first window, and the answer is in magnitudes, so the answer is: 0.05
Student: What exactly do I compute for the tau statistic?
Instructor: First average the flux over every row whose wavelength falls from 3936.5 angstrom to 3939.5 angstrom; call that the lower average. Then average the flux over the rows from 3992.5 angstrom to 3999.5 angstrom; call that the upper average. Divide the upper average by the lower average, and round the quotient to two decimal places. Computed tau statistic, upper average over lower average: 0.98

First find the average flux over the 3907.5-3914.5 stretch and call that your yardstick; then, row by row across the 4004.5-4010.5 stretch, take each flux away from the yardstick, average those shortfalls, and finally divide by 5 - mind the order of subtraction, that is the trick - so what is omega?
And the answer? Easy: 0.02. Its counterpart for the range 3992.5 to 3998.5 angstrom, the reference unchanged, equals 0.06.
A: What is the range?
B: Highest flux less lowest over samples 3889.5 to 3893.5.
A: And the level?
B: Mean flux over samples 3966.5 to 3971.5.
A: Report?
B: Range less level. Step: -3.12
